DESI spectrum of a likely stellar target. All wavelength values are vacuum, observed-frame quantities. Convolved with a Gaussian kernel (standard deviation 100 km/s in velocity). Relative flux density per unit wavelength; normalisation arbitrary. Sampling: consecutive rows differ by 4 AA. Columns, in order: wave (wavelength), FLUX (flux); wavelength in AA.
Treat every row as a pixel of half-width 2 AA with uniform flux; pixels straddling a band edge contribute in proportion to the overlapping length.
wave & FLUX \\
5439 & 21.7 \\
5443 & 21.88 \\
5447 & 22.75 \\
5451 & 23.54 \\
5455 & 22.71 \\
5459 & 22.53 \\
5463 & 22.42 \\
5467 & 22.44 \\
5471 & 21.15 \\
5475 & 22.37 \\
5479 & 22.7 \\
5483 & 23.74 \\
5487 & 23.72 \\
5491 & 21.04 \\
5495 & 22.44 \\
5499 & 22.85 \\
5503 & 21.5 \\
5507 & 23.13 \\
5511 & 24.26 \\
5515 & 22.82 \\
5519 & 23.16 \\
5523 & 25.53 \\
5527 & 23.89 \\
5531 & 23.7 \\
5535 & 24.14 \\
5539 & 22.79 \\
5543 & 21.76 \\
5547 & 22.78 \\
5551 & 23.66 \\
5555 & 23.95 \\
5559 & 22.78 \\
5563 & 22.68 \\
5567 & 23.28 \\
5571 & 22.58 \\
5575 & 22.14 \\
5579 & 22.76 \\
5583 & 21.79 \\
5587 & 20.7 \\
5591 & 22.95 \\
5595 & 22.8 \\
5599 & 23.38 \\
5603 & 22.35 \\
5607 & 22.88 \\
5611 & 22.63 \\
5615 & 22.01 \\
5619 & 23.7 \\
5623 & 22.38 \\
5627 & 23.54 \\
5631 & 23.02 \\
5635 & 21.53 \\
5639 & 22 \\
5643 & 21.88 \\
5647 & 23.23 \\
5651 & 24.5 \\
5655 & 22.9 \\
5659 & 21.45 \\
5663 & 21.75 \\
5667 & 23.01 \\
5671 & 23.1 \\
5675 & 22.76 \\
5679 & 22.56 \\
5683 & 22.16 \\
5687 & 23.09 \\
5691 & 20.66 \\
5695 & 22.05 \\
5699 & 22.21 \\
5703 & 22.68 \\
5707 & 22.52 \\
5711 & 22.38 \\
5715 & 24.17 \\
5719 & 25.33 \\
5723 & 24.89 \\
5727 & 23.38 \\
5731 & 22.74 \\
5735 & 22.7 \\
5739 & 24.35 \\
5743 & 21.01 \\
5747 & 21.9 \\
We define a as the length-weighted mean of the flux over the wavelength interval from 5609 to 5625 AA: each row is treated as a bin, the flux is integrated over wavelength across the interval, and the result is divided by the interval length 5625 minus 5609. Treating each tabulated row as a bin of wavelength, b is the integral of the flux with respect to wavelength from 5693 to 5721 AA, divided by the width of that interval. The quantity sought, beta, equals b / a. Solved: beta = 1.02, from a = 22.7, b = 23.0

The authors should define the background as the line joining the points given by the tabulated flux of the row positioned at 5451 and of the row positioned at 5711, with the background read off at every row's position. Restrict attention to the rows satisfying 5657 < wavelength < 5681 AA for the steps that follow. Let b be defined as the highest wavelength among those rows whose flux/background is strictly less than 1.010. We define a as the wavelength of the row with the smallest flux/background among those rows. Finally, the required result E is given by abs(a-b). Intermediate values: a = 5659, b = 5679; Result 20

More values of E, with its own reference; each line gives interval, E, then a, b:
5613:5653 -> 8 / 5635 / 5643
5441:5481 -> 8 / 5471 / 5479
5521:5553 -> 4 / 5543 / 5547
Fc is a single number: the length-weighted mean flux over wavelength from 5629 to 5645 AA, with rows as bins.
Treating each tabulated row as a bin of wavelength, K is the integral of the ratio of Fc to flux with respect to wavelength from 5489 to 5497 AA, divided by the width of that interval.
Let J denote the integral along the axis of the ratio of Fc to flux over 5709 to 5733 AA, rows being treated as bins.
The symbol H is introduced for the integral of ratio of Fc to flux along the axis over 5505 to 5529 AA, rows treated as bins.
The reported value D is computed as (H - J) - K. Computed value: -1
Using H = 22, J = 22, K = 1.02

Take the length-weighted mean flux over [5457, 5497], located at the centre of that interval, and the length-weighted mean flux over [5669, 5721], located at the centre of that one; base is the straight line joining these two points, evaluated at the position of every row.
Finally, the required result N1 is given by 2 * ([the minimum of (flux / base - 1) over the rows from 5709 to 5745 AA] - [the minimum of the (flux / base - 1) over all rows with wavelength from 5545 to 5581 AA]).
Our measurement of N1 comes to -0.12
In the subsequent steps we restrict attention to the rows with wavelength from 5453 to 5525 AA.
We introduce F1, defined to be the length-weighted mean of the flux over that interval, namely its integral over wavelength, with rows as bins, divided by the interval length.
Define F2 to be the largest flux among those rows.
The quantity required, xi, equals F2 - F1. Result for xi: 2.7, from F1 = 22.8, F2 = 25.53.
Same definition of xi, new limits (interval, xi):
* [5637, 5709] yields 2.0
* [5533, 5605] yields 1.4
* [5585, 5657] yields 1.8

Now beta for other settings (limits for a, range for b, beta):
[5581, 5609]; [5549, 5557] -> 1.06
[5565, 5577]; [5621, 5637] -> 1.00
